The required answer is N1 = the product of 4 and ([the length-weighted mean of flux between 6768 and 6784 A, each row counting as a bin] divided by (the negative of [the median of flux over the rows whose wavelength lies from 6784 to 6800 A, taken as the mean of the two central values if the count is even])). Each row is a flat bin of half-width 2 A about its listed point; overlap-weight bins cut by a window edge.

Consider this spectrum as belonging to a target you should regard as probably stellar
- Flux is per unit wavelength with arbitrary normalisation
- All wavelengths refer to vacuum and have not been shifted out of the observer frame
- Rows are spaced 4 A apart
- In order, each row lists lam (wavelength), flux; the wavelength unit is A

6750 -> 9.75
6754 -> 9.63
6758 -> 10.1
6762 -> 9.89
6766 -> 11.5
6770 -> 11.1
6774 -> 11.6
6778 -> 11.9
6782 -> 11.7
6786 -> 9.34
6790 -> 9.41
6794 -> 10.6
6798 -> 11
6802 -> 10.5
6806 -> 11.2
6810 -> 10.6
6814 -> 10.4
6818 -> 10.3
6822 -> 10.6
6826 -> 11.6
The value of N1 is -4.63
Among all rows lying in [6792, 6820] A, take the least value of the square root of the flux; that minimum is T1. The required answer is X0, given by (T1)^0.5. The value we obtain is 1.79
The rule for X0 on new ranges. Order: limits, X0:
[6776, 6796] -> 1.75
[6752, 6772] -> 1.76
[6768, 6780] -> 1.83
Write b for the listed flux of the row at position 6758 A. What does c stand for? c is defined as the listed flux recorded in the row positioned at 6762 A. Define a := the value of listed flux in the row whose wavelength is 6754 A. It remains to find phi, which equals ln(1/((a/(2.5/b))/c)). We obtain -1.37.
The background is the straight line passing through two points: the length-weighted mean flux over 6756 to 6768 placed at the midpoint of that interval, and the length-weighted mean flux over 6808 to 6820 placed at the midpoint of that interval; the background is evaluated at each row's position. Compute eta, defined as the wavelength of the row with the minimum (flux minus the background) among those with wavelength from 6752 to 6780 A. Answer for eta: 6754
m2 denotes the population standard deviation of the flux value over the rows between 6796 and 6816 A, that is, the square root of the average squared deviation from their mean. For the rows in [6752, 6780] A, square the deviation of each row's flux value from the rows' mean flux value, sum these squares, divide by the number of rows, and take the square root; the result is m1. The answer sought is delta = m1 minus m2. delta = 0.5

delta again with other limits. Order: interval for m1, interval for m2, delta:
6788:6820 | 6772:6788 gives -0.5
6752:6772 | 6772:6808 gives -0.2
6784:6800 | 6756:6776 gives 0.0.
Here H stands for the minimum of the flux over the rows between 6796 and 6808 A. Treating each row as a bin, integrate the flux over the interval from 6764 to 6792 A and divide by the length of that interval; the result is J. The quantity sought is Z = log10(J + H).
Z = 1.33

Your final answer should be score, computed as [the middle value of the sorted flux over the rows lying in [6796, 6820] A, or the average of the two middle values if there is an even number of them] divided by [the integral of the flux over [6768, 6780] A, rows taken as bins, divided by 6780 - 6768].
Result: 0.91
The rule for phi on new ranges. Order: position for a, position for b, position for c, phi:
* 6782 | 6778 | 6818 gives -1.69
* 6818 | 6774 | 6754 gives -1.60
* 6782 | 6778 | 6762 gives -1.73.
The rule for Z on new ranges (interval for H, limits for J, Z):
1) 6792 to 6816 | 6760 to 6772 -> 1.33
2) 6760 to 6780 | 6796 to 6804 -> 1.31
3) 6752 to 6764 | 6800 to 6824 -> 1.31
